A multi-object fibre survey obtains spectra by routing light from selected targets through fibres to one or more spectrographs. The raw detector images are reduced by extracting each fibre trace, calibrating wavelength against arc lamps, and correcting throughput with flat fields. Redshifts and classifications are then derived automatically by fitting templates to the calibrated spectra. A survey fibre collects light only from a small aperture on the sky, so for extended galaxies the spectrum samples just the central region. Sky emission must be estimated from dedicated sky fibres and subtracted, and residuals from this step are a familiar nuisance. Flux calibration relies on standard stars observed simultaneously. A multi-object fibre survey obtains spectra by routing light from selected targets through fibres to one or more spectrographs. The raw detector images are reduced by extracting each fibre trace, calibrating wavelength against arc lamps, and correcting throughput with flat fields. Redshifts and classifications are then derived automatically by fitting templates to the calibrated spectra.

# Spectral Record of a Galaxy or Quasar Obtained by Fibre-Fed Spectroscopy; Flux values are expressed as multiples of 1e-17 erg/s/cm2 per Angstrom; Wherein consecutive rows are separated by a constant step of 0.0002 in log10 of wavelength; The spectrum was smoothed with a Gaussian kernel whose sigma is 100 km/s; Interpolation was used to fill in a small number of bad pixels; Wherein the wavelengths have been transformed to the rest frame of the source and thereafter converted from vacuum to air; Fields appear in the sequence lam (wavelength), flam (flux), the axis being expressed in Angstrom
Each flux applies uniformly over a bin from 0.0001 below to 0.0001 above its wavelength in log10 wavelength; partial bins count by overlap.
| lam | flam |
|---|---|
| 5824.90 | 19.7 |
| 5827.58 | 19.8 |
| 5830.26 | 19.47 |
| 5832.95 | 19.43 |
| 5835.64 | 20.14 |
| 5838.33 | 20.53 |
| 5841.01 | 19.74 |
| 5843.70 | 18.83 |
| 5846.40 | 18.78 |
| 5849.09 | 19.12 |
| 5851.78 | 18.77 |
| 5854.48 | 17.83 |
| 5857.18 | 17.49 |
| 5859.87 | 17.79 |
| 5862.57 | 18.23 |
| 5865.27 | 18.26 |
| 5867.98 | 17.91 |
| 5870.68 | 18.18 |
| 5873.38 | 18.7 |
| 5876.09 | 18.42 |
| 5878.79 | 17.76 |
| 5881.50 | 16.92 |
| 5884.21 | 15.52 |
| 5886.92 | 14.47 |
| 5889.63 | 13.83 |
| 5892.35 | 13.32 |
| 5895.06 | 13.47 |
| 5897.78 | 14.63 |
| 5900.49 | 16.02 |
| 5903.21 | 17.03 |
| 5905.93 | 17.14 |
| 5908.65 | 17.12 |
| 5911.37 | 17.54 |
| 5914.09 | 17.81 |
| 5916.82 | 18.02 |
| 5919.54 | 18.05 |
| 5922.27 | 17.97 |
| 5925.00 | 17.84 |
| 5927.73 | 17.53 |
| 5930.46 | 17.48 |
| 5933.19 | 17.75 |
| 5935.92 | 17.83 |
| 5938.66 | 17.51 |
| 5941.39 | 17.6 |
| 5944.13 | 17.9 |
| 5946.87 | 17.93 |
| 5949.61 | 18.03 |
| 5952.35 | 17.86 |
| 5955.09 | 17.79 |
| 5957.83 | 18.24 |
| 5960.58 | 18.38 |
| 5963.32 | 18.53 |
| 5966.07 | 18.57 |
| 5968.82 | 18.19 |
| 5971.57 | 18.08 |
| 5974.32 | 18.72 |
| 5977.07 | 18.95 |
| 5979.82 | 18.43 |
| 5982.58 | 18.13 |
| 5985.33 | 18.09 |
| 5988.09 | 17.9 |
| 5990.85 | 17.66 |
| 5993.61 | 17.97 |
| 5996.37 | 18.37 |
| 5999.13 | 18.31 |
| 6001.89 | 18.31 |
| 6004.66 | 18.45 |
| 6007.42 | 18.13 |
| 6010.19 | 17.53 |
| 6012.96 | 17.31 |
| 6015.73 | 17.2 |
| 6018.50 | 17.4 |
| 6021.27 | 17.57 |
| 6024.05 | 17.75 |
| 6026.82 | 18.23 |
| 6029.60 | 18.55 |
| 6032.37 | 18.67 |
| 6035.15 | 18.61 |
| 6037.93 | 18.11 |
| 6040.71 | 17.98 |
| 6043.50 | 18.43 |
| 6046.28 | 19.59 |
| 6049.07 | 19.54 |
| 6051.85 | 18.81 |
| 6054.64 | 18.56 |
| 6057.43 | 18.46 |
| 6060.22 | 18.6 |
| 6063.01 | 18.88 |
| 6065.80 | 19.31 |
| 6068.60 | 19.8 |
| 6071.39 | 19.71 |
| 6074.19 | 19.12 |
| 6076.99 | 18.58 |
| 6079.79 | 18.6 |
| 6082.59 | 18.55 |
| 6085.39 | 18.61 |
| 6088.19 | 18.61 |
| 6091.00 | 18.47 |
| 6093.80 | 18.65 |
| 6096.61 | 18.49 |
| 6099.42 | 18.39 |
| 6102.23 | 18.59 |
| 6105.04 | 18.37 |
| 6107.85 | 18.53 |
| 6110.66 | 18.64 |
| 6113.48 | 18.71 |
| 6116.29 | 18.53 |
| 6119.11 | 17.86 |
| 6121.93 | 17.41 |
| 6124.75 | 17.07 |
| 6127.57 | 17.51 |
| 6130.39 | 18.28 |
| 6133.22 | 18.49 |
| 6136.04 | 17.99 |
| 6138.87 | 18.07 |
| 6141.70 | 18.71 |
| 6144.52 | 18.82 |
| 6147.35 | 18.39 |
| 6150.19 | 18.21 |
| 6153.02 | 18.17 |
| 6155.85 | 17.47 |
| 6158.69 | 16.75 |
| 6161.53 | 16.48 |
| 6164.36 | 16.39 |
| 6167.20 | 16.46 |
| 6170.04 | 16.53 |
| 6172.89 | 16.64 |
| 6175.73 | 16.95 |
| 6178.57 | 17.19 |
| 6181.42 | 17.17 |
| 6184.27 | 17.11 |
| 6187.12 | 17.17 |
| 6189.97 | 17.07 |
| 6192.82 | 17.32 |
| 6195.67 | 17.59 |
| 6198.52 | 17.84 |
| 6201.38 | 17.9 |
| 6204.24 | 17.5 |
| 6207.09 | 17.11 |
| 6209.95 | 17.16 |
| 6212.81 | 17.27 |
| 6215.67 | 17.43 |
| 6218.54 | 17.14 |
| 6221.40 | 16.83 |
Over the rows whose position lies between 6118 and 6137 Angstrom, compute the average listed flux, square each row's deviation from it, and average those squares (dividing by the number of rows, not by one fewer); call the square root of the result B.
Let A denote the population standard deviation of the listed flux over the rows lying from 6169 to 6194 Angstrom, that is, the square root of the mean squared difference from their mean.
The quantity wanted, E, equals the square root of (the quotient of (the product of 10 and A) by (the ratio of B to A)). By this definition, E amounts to 1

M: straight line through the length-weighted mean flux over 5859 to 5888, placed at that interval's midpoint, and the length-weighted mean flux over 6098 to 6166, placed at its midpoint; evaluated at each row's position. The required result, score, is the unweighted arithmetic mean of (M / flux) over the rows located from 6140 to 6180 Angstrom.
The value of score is 1.04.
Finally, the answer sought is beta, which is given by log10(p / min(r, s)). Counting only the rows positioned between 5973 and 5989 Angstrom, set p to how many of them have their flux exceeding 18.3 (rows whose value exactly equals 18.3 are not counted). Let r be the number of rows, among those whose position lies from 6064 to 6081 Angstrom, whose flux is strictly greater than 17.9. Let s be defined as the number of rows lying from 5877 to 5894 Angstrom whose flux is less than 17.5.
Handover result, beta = -0.2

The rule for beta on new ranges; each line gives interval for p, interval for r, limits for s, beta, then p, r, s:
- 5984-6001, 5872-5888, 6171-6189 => 0.0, 2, 2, 6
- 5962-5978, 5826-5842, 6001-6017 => 0.3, 4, 6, 2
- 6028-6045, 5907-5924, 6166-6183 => 0.1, 4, 3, 6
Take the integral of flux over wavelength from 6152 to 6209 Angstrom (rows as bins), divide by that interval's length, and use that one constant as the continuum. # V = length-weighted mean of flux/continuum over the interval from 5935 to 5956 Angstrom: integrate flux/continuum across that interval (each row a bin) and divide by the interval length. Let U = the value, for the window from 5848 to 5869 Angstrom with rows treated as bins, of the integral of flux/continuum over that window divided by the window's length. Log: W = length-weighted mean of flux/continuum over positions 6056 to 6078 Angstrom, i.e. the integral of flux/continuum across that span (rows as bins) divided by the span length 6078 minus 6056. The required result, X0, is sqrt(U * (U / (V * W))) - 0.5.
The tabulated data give 0.486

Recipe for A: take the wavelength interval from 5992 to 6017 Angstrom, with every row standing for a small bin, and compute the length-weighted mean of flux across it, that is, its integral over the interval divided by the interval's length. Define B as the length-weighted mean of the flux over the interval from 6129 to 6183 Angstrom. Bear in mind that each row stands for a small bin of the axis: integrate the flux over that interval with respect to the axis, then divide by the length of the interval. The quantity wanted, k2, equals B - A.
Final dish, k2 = -0.4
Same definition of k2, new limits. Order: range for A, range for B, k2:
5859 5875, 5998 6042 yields -0.2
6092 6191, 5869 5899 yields -1.8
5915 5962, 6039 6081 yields 1.1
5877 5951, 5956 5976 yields 1.6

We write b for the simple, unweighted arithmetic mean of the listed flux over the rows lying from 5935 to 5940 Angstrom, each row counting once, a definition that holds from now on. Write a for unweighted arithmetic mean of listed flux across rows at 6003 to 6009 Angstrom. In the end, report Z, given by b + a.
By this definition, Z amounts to 36.0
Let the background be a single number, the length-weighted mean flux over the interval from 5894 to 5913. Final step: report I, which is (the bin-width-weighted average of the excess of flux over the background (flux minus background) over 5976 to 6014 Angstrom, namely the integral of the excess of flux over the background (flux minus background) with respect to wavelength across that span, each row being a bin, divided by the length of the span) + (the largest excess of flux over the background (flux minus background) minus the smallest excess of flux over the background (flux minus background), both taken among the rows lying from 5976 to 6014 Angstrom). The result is 3.5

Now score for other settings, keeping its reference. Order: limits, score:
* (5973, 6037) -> 0.98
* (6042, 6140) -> 0.97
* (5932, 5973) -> 0.98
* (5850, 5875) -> 0.96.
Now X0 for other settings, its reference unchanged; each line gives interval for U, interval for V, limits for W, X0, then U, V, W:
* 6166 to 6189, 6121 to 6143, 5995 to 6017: 0.442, 0.99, 1.05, 1.048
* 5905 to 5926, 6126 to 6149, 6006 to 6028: 0.486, 1.03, 1.07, 1.029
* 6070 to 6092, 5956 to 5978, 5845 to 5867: 0.523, 1.10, 1.08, 1.066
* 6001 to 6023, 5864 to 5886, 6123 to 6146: 0.491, 1.03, 1.03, 1.057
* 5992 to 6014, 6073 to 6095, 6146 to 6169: 0.506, 1.05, 1.09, 1.008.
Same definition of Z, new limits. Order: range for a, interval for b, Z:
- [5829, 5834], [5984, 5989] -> 37.4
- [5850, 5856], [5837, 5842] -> 38.4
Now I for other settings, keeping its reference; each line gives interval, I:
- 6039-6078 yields 4.6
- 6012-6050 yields 4.4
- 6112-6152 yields 3.7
